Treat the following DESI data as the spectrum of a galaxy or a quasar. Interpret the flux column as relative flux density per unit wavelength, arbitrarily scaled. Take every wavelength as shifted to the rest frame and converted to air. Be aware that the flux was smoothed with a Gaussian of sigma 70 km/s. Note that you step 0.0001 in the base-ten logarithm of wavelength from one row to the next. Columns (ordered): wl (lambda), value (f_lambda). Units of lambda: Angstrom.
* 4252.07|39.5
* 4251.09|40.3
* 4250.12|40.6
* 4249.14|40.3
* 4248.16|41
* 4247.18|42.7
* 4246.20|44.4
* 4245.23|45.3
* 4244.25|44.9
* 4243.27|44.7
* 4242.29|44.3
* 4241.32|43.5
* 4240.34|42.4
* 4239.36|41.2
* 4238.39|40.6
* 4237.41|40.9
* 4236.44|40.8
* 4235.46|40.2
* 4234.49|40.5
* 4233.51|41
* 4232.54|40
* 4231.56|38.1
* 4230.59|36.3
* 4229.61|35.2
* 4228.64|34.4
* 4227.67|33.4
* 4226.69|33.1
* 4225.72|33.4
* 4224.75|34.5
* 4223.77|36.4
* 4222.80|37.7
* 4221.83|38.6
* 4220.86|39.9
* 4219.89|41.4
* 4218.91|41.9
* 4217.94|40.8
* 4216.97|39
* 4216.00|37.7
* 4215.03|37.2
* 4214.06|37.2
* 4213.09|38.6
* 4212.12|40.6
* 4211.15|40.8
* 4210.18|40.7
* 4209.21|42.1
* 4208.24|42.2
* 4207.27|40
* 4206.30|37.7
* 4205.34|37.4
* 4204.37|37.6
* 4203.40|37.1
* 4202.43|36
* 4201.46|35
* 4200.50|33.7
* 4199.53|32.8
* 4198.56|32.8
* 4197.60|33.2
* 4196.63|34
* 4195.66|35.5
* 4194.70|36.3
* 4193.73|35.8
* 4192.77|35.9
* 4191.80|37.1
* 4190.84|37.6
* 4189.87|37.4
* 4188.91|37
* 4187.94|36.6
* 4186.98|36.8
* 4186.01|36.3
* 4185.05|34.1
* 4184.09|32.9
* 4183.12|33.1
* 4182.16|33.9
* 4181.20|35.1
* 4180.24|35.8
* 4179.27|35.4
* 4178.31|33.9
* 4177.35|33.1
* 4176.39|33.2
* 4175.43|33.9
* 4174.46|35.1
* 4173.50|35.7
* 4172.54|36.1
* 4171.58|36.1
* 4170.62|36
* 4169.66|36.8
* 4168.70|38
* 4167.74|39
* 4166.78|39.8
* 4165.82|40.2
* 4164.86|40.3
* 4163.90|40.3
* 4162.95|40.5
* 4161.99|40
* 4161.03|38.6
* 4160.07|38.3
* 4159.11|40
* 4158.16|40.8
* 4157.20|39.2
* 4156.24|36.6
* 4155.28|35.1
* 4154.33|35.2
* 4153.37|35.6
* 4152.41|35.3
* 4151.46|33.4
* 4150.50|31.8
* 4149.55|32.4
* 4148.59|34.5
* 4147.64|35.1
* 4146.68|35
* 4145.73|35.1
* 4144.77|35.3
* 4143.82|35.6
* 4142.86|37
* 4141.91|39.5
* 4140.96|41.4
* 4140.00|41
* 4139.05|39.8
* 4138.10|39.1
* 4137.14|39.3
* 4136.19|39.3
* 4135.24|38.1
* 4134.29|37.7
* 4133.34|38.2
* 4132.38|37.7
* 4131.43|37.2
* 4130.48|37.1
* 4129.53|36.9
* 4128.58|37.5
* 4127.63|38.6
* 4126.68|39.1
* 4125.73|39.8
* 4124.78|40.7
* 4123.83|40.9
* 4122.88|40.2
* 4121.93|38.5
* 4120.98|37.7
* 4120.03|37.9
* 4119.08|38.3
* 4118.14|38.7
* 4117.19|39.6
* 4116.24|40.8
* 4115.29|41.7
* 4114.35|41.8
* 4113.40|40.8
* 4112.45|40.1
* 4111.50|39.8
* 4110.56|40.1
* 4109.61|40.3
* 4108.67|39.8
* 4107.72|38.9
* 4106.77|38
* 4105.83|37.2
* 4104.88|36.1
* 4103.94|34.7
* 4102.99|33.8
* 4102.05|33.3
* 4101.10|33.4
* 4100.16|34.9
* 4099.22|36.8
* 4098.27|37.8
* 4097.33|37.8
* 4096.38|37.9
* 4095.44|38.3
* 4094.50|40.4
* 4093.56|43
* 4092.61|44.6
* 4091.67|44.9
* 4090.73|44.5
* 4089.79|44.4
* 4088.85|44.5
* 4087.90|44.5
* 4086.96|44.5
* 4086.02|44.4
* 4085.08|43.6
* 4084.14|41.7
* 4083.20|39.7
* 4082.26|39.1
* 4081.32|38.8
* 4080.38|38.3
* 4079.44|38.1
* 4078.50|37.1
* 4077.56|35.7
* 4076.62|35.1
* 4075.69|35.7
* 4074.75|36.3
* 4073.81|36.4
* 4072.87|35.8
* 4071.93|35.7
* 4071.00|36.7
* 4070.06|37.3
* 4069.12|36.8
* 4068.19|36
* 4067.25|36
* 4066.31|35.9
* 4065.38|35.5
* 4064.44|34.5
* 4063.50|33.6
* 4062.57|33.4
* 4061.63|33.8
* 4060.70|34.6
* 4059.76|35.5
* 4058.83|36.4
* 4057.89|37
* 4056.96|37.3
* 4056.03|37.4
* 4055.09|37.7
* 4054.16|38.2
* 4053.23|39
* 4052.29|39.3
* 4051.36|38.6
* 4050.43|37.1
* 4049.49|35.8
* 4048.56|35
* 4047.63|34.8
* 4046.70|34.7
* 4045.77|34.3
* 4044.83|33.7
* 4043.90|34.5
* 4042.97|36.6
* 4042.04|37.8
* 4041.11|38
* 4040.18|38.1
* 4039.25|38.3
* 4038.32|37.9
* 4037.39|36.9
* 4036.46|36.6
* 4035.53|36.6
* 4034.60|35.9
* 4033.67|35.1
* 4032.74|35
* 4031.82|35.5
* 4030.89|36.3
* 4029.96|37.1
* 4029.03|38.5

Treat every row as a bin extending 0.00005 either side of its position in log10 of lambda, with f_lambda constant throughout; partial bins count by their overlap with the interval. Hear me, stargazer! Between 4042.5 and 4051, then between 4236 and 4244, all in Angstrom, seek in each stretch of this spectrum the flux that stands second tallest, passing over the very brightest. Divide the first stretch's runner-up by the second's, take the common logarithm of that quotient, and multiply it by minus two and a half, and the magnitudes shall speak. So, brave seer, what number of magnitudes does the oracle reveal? 0.21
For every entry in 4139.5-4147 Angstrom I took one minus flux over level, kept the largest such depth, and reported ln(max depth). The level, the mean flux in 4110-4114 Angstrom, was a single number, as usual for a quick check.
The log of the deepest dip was -2.05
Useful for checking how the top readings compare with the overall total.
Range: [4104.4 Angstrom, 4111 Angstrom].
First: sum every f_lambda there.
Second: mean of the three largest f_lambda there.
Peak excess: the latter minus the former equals -230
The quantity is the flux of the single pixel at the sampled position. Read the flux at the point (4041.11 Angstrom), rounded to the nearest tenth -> 38.0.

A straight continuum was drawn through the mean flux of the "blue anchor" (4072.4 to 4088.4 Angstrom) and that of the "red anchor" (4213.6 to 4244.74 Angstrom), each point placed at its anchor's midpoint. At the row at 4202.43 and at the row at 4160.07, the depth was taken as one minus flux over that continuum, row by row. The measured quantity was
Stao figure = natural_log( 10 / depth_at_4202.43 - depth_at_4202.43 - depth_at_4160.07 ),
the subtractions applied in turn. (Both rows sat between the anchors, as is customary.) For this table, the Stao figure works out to 4.8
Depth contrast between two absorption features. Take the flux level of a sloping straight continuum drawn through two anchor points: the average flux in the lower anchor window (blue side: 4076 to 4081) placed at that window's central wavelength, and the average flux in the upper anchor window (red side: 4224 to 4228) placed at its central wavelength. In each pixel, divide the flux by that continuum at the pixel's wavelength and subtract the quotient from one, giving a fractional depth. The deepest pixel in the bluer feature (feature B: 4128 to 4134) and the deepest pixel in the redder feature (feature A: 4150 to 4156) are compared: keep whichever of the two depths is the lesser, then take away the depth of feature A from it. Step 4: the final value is -0.131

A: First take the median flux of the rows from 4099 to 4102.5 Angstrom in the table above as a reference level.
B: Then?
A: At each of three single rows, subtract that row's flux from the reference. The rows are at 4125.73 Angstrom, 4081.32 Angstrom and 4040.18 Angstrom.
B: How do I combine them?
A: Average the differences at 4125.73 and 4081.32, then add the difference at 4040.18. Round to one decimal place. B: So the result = -9.1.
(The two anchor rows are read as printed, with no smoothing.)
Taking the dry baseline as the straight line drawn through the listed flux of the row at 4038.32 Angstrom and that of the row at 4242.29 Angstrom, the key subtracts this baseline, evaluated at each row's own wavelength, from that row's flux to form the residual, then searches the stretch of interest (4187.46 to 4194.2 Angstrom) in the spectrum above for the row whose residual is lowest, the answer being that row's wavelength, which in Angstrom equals 4193.73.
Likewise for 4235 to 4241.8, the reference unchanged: 4235.46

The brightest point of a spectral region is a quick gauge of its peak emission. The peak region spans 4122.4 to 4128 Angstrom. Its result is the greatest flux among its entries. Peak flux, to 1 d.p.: 40.9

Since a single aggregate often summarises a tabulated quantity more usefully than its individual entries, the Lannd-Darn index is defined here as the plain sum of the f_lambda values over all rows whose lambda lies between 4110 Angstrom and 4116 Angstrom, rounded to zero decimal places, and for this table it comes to 244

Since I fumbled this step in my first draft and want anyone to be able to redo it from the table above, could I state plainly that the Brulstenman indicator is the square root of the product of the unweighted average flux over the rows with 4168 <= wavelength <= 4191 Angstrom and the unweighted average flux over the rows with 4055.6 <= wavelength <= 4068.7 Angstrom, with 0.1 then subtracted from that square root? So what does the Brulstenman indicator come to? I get 35.4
